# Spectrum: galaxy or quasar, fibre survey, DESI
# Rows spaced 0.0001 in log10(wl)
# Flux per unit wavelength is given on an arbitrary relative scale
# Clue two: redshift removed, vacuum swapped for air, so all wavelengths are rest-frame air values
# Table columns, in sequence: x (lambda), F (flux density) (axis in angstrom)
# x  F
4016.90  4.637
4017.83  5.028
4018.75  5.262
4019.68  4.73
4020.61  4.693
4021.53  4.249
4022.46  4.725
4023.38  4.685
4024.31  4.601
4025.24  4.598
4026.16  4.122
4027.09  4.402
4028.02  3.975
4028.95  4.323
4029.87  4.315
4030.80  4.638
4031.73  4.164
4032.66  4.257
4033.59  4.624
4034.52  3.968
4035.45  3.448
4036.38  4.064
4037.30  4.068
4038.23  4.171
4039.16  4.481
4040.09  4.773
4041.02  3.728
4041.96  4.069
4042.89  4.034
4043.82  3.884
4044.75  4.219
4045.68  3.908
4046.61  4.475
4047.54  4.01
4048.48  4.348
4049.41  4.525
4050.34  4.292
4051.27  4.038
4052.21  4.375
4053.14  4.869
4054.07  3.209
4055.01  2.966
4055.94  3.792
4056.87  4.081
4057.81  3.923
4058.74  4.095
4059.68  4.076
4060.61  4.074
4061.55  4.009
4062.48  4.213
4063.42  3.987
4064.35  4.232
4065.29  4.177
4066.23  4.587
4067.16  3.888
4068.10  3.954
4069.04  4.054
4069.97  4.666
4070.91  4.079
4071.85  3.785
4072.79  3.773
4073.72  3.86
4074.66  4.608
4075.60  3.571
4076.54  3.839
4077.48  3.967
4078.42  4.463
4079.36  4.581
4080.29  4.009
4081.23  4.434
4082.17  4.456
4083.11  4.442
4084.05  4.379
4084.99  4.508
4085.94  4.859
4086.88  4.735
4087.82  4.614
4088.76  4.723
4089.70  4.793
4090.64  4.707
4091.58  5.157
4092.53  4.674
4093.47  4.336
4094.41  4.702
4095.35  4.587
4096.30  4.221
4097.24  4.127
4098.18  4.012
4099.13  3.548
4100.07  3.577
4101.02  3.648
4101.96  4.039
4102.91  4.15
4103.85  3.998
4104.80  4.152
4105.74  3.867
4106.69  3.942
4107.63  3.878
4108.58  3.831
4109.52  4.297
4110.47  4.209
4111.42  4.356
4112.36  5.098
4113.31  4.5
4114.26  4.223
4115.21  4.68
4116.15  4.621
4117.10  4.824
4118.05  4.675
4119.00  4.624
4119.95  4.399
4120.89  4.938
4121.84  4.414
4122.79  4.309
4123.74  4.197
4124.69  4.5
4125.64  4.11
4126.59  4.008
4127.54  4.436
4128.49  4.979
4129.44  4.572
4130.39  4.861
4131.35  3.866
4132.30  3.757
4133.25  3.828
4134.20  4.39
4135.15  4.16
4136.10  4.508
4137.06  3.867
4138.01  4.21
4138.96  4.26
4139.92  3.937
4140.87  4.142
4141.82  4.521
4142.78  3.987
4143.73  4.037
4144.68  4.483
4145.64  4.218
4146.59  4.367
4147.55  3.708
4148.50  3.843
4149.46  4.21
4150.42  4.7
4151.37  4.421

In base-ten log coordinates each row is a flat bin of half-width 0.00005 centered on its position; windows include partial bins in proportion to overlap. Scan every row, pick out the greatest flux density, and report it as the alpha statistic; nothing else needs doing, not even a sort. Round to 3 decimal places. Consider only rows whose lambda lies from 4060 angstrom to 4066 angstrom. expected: 4.232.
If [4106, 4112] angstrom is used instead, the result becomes 4.356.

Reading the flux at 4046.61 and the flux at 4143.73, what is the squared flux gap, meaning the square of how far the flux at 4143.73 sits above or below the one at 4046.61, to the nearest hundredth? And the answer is 0.19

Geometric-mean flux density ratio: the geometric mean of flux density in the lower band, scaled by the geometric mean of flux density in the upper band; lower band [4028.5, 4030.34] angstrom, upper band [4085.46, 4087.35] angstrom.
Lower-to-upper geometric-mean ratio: 0.90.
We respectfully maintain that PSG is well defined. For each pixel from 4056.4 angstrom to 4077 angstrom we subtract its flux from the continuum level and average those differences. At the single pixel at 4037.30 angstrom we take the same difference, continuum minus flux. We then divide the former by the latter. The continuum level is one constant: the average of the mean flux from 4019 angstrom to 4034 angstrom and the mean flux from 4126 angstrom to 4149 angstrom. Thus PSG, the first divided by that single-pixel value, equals 1.0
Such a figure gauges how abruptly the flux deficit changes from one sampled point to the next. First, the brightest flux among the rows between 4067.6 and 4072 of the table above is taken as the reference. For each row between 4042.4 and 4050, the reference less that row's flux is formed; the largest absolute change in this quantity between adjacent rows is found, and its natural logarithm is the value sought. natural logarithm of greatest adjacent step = -0.57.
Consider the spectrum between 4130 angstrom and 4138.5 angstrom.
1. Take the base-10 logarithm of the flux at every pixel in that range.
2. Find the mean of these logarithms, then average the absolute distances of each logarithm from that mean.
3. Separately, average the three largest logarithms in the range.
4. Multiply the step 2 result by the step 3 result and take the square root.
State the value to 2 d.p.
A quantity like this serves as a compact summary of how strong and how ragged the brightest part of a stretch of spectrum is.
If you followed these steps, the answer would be 0.14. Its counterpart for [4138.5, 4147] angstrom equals 0.11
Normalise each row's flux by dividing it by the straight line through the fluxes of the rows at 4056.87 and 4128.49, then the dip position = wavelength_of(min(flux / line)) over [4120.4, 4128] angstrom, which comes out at 4126.59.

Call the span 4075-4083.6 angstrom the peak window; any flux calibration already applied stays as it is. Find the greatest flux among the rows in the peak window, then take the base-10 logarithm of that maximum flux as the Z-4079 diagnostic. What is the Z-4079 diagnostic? 0.661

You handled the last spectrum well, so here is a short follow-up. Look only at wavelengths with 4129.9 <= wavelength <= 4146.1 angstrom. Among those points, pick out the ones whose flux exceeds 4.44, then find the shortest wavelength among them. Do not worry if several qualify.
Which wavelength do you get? 4130.39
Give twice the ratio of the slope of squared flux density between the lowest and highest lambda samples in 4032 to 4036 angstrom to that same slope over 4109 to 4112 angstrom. -17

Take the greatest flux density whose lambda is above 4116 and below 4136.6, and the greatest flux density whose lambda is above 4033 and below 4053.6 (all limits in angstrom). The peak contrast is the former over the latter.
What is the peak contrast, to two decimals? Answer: 1.02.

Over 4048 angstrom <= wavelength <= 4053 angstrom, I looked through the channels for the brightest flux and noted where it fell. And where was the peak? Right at 4049.41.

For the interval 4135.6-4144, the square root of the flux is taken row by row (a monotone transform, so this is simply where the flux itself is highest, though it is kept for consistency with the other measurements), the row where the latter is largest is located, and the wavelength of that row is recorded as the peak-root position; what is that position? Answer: 4141.82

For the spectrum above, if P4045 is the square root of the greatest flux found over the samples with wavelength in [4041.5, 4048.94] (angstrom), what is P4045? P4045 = 2.12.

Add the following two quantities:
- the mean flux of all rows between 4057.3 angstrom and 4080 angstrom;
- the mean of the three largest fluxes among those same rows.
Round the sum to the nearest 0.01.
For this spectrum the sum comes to 8.72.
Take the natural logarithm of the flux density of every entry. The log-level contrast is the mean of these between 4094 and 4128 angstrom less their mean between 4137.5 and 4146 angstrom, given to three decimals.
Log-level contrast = 0.014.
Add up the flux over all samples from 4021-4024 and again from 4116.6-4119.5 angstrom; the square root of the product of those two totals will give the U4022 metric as 13.9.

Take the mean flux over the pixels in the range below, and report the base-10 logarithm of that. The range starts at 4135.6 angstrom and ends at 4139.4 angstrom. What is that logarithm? 0.624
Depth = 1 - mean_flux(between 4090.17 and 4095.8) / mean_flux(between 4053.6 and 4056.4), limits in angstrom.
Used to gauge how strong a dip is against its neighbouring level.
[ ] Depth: -0.41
